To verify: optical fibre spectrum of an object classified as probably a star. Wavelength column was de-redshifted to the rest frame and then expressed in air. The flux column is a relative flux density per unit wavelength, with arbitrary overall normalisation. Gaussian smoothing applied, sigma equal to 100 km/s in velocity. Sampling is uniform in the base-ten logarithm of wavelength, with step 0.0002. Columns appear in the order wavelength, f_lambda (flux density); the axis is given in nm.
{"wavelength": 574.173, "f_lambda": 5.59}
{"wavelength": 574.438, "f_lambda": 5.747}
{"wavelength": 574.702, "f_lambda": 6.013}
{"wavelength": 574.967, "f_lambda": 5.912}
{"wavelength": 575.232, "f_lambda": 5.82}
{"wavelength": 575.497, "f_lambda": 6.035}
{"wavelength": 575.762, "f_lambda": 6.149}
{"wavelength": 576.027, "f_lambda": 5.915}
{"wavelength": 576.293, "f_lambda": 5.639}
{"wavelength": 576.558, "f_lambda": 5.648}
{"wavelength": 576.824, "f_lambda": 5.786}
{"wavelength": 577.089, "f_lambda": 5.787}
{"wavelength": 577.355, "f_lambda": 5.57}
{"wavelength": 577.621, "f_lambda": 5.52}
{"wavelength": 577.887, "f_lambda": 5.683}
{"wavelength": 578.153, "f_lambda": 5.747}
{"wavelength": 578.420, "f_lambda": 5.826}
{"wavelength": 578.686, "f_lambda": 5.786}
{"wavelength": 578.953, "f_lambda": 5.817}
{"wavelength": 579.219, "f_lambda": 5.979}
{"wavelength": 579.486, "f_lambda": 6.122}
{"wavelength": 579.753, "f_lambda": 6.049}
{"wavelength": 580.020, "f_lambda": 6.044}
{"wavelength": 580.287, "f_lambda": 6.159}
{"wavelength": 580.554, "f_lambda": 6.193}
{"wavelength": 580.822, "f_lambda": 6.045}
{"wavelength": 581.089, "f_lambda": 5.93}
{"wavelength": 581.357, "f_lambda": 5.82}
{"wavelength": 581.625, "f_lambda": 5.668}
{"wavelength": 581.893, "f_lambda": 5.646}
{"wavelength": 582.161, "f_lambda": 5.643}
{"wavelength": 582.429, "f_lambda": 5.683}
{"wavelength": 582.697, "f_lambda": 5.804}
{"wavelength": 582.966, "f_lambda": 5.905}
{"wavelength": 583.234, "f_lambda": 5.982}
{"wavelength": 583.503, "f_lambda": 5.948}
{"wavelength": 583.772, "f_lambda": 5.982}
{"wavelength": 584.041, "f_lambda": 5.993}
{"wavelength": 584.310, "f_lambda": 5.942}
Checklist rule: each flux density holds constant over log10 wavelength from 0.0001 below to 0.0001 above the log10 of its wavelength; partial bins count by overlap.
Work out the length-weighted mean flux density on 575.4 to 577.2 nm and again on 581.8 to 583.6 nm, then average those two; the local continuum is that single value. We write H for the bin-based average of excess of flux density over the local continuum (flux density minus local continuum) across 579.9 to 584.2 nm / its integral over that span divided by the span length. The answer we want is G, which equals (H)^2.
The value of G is 0.0059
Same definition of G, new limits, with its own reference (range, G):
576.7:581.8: 0.0018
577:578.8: 0.0159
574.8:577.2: 0.0010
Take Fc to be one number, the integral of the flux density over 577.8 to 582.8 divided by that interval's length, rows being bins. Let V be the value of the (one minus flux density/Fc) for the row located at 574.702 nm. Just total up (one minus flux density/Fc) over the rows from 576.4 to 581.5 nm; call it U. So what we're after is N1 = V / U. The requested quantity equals -0.8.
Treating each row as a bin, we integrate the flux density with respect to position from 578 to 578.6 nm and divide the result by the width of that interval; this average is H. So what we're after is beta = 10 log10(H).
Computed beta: 7.62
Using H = 5.78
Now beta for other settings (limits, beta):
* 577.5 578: 7.48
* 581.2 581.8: 7.59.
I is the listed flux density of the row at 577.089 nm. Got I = 5.787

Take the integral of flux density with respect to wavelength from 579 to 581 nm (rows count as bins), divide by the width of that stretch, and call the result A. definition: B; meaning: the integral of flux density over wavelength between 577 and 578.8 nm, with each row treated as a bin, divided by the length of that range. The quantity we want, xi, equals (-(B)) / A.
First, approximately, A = 6.07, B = 5.70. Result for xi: -0.94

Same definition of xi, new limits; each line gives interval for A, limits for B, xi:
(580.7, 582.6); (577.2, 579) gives -0.99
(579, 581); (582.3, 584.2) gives -0.97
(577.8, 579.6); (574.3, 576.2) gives -1.01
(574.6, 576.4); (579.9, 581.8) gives -1.01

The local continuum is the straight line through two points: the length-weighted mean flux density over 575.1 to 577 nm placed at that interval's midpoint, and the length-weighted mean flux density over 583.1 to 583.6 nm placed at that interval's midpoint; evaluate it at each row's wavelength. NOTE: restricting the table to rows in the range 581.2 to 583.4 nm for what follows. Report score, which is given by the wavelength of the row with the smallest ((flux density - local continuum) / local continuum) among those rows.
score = 582.161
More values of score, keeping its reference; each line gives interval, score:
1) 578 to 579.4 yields 578.153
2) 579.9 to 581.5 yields 581.357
